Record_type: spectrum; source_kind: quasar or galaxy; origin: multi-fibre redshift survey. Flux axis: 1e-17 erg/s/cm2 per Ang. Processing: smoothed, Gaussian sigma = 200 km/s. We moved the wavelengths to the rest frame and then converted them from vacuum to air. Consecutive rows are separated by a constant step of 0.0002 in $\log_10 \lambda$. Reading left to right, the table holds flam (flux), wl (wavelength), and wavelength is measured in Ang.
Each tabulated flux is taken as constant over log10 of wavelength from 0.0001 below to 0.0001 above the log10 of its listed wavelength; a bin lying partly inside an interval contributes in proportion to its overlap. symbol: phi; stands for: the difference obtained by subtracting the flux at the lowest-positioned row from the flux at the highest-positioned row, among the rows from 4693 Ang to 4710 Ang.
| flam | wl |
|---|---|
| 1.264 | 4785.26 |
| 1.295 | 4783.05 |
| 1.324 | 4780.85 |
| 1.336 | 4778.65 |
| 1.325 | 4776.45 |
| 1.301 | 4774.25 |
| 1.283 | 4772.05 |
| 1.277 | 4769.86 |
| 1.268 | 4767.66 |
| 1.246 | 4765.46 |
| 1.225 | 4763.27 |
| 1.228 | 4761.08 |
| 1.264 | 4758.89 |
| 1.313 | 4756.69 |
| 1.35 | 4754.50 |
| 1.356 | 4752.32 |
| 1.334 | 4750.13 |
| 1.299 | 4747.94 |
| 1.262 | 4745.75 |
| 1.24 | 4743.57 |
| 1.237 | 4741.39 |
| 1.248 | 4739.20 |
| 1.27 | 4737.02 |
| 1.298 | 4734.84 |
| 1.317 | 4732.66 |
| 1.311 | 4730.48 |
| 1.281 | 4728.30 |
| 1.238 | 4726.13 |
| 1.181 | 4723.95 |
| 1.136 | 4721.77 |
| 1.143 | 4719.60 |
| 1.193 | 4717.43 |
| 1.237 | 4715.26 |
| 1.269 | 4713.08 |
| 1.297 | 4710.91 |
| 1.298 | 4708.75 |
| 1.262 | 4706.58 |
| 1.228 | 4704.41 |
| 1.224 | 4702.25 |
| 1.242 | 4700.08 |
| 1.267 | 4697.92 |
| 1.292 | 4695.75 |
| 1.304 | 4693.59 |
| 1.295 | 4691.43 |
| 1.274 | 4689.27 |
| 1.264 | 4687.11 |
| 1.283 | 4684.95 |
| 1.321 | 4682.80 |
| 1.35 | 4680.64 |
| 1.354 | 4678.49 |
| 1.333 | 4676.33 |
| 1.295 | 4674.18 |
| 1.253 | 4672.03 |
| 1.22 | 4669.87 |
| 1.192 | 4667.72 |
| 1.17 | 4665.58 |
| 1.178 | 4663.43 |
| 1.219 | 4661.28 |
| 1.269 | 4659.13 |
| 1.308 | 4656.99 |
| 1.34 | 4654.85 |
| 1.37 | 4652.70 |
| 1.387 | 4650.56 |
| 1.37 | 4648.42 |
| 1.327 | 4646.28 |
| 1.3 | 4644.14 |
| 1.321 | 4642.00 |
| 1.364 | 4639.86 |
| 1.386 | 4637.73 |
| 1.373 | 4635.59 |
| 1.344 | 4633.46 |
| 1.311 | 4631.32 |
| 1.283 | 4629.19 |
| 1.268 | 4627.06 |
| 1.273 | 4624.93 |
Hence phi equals -0.006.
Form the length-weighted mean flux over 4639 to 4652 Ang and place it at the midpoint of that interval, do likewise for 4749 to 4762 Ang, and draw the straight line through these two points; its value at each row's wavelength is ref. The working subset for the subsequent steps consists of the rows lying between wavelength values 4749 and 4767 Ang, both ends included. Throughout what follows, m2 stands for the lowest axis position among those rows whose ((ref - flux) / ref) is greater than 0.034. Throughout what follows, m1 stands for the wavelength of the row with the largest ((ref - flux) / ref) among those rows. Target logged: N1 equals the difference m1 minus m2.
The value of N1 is 2.2 Ang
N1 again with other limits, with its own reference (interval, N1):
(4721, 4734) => 0.0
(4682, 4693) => 2.2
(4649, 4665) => 4.3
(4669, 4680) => 0.0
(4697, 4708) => 4.3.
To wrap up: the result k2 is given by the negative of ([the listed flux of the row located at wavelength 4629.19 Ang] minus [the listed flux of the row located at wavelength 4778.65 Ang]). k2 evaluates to 0.053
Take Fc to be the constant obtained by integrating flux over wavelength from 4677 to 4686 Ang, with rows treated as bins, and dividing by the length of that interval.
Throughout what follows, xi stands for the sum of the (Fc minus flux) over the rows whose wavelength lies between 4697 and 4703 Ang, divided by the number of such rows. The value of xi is 0.083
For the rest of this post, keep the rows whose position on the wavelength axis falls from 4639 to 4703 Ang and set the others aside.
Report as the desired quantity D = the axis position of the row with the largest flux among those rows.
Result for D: 4650.56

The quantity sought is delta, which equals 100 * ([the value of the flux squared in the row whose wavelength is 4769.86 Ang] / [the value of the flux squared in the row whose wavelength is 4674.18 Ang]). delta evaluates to 97.2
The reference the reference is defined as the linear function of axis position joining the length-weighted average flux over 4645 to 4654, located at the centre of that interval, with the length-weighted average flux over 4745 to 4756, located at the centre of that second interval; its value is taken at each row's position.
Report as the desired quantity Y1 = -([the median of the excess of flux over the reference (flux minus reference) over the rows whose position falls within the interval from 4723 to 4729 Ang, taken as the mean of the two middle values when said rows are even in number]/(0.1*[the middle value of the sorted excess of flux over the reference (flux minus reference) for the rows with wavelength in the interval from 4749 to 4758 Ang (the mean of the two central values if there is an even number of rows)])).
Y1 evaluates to 45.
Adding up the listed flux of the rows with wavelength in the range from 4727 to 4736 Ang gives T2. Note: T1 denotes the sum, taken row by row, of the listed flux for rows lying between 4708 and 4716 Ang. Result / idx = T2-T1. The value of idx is 0.11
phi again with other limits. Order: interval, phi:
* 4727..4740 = -0.033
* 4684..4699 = -0.016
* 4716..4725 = -0.012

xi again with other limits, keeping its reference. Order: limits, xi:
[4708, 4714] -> 0.040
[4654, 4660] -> 0.022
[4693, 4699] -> 0.040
